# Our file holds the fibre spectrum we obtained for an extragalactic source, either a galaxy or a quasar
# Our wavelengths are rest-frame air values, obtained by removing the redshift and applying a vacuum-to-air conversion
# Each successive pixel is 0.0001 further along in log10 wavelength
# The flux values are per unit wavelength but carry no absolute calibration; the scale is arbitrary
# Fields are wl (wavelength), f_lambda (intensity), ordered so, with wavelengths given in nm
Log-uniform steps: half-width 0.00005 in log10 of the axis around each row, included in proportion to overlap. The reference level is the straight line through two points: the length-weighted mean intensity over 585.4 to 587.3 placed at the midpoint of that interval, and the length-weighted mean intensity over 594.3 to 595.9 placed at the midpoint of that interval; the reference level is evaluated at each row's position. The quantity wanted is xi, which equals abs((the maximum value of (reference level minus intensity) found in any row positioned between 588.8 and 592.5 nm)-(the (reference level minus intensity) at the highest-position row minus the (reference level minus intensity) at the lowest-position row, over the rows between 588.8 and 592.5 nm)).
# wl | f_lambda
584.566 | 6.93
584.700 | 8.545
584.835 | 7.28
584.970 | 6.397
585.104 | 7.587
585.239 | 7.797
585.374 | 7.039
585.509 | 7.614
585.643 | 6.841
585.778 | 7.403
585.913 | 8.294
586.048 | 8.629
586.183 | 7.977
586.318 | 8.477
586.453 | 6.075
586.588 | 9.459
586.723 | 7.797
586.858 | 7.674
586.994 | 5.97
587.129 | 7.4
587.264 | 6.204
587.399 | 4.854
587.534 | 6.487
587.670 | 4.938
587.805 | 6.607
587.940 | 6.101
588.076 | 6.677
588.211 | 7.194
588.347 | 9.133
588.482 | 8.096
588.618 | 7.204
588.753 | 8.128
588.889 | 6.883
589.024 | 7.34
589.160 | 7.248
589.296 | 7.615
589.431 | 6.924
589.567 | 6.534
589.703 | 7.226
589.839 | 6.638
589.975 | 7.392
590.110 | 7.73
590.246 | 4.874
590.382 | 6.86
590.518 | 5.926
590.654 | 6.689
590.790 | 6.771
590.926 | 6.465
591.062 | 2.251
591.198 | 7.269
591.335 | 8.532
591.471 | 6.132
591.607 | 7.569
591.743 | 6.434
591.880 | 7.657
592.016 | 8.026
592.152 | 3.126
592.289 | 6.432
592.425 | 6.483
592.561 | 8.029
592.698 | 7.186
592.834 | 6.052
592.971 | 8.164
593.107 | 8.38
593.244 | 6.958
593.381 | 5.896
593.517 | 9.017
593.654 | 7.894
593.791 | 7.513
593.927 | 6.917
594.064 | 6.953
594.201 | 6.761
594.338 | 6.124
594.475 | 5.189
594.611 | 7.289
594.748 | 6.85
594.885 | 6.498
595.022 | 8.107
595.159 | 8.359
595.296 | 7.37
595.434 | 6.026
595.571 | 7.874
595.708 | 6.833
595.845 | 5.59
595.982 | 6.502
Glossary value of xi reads 4.8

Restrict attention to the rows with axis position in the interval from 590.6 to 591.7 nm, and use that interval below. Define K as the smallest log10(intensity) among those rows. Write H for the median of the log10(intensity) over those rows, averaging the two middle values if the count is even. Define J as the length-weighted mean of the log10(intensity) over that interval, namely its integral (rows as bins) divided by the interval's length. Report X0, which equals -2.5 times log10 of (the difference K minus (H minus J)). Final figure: 1.27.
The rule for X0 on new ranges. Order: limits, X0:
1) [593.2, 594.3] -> 0.27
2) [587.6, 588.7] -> 0.40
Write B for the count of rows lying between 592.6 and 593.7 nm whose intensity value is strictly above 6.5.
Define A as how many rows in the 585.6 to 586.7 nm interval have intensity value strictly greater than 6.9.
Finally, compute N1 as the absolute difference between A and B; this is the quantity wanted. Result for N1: 0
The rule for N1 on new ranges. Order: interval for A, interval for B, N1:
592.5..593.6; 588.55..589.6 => 2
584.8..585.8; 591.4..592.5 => 3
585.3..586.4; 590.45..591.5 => 3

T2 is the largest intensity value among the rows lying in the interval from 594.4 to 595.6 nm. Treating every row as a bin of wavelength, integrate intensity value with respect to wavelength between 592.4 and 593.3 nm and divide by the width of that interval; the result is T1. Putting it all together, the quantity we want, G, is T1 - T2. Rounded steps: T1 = 7.4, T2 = 8.359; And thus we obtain -1.0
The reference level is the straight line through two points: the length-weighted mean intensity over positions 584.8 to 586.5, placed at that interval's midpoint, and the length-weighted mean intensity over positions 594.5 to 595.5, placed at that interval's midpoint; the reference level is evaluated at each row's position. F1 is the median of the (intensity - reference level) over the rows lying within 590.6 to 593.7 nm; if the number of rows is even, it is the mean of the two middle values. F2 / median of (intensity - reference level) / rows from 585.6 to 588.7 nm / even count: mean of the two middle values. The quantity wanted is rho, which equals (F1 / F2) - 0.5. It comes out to 0.8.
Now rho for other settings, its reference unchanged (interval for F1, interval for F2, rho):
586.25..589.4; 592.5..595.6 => 4.5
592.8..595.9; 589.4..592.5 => -0.1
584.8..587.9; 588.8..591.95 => -0.3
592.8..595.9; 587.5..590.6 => 0.1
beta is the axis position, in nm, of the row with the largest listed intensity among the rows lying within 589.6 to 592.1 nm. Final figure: 591.335 nm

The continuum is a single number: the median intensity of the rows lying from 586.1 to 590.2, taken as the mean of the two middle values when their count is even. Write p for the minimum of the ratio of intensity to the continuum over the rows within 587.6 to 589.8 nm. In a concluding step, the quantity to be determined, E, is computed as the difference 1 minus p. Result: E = 0.32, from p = 0.684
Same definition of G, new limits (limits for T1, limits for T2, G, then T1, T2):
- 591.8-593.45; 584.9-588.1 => -2.6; 6.9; 9.459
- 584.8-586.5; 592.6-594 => -1.5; 7.5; 9.017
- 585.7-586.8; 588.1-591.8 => -1.1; 8.0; 9.133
